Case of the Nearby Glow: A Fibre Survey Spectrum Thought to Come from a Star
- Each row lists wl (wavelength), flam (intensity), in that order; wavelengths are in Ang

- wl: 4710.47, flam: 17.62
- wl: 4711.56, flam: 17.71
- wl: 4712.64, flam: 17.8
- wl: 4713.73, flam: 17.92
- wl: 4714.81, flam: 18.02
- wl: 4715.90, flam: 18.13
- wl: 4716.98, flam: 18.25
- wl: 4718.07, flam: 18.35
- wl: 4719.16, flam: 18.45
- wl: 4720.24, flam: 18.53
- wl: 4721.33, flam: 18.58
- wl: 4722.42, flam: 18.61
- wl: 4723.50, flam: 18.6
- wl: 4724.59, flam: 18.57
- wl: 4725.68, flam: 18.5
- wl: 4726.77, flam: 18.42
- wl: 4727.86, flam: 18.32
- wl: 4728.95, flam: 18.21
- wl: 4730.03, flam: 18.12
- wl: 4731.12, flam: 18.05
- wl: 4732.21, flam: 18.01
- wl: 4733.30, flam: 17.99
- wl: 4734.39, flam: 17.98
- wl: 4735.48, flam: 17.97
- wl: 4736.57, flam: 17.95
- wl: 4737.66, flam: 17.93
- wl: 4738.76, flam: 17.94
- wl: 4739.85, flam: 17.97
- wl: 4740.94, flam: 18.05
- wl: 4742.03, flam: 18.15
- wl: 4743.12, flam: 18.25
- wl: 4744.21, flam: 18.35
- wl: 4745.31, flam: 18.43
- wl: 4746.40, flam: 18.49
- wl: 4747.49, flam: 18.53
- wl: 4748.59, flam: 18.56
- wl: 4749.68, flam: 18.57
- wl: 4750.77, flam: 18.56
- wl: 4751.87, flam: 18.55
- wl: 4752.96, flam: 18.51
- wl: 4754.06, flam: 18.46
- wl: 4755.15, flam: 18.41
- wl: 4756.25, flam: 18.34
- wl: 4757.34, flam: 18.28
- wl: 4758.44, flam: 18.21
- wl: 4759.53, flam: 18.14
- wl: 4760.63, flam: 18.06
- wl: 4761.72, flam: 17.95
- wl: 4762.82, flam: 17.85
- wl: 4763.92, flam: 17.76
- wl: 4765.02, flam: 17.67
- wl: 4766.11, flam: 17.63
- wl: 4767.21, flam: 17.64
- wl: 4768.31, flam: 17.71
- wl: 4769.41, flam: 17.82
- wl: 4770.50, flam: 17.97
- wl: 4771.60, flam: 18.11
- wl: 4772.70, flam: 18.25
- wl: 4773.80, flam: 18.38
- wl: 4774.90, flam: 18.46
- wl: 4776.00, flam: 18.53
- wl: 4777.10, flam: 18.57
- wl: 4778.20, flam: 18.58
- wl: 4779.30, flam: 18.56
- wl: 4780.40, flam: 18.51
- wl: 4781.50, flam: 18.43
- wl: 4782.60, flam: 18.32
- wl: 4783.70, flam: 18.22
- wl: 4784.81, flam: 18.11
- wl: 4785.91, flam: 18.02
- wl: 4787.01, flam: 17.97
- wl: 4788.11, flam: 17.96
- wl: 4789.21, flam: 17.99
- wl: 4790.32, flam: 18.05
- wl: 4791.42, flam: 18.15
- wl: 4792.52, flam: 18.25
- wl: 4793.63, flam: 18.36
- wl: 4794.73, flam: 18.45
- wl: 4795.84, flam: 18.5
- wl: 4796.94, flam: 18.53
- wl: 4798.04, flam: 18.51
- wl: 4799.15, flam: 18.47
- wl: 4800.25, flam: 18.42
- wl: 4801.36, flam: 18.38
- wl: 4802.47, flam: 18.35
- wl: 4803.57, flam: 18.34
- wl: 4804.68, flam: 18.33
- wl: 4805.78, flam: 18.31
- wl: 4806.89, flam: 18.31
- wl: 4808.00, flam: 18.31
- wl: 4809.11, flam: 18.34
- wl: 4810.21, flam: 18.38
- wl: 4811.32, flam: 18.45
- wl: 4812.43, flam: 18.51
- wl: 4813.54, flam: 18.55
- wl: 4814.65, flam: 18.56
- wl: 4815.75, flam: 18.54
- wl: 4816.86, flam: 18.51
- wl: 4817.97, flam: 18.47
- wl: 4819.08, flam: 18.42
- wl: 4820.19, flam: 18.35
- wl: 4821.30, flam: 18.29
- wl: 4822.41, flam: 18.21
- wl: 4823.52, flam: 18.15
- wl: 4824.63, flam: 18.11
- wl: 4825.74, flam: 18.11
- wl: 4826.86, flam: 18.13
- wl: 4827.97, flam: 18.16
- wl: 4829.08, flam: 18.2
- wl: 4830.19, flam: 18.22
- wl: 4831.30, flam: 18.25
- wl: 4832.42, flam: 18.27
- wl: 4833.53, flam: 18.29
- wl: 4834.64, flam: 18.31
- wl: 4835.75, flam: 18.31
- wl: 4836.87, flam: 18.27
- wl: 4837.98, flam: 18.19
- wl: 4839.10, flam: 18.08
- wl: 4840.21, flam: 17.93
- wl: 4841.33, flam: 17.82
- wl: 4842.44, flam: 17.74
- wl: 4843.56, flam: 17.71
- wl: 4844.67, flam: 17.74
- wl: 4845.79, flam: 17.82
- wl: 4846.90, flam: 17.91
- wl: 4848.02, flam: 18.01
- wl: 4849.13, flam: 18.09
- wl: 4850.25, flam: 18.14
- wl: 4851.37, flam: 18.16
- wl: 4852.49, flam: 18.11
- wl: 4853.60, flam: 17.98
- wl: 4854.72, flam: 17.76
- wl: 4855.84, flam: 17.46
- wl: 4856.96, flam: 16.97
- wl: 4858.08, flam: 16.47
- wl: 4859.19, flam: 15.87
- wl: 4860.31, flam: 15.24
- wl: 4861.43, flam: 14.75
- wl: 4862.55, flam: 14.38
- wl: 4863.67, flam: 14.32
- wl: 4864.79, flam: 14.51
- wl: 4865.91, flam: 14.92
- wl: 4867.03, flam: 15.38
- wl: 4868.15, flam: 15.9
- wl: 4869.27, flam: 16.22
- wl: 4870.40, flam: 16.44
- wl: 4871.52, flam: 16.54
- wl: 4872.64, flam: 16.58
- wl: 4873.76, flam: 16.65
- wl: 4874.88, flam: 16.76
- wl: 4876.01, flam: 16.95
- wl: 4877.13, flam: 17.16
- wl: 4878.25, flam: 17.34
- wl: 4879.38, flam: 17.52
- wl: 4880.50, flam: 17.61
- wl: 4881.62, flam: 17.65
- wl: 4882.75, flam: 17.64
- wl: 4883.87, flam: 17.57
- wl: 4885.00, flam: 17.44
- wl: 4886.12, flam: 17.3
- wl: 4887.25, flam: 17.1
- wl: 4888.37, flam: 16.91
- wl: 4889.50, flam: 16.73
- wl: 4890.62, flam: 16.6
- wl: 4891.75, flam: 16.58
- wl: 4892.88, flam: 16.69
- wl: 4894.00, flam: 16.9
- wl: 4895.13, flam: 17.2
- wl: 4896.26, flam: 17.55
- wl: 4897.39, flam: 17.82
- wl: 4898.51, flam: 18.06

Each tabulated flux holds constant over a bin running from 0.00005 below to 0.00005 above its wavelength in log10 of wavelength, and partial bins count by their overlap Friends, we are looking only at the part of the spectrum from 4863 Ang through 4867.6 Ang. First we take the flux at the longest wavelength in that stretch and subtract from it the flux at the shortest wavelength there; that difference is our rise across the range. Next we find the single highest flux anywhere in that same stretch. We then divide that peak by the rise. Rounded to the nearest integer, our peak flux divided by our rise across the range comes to 15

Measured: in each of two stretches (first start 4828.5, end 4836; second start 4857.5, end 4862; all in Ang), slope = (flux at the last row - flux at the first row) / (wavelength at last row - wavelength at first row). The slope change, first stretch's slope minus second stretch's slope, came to 0.5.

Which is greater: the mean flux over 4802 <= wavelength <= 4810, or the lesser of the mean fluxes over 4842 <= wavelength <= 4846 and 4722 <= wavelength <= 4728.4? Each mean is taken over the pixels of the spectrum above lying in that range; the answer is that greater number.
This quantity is 18.3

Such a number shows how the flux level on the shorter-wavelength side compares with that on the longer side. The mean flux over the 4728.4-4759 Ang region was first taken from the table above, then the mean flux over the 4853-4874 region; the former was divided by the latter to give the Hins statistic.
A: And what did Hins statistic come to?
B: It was 1.14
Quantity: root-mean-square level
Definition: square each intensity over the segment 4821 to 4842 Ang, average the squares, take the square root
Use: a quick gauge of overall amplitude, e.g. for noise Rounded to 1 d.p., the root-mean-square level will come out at 18.2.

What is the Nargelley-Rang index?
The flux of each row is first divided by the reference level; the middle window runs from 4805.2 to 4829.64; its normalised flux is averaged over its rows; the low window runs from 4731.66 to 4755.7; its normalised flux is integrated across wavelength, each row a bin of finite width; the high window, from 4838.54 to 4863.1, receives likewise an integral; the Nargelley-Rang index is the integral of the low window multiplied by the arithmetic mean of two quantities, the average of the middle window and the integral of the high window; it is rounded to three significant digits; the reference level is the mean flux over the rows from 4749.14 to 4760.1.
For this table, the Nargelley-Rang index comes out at 287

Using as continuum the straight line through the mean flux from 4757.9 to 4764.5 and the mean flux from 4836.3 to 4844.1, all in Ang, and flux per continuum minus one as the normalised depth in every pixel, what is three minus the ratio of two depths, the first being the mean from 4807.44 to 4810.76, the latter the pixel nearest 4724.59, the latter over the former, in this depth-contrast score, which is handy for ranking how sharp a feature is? 1.5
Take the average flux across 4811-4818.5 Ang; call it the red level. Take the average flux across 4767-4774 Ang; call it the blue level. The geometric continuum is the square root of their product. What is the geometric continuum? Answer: 18.25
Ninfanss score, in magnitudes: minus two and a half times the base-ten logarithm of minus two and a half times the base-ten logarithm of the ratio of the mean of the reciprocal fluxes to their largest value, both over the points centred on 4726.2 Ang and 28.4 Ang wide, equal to 4.1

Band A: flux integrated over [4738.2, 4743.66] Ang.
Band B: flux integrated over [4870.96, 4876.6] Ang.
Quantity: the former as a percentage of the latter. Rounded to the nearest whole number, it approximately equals 105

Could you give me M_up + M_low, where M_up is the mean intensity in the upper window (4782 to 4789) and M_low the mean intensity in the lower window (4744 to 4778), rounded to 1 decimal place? 36.3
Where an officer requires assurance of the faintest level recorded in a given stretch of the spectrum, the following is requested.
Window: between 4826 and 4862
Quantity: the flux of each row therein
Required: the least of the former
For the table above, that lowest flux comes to 14.75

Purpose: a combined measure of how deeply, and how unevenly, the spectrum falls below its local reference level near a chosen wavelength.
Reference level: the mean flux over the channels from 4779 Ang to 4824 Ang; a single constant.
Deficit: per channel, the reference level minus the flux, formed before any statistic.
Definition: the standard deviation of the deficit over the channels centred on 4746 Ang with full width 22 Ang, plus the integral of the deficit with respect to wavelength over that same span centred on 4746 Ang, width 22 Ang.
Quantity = 1.1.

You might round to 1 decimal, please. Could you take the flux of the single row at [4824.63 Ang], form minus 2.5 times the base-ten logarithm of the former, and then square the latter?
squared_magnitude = 9.9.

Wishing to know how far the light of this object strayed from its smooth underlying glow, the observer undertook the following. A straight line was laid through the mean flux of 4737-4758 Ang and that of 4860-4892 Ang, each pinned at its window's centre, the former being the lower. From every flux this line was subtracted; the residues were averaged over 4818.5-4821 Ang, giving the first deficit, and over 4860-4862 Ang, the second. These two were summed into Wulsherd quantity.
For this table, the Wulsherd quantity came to -0.6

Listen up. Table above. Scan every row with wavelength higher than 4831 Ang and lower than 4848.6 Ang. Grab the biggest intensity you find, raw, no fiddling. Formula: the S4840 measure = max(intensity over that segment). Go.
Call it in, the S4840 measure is 18.31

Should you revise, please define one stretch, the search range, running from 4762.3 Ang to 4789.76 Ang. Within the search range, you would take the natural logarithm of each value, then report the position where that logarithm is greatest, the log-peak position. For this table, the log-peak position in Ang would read 4778.20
